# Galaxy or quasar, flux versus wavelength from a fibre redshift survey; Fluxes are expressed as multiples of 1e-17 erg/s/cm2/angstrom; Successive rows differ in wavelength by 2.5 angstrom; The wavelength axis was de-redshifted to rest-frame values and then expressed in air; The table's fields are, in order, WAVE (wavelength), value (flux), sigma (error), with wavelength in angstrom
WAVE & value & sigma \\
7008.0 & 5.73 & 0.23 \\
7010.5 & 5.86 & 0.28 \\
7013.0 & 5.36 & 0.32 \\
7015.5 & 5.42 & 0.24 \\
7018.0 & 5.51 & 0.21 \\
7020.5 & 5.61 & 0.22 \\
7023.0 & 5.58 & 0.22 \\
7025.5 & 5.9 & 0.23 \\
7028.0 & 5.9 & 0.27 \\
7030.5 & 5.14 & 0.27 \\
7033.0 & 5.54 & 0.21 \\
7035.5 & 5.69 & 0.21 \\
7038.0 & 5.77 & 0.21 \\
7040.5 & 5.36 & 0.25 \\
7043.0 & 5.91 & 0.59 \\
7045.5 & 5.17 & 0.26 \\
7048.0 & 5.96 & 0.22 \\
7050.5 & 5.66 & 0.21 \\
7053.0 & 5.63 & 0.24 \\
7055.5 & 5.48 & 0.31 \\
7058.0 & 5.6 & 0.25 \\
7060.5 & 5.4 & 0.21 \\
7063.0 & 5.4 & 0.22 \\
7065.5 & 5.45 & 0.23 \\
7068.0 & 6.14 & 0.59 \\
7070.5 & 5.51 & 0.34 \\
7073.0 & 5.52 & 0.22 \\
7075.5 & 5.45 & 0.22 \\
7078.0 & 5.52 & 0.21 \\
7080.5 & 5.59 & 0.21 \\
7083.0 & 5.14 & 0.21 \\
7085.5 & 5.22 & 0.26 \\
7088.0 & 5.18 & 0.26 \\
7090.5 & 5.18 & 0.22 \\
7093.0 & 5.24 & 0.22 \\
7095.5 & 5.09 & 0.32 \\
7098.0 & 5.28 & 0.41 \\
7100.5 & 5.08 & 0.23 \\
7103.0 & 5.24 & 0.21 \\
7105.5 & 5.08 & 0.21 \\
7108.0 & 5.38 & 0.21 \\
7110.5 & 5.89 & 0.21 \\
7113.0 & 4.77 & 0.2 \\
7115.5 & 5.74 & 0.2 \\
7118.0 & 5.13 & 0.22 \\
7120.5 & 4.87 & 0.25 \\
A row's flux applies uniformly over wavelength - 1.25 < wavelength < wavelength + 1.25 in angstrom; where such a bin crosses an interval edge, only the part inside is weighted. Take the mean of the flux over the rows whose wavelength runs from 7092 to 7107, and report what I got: 5.17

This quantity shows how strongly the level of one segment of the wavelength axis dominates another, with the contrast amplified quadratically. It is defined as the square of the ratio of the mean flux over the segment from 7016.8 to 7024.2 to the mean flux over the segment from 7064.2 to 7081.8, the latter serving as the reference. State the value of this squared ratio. 0.99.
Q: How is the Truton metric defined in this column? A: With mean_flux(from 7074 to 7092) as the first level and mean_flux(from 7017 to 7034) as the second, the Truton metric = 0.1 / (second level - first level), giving 0.37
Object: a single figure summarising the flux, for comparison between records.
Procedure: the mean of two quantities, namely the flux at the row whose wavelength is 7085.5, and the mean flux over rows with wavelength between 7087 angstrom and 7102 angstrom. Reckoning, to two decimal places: 5.20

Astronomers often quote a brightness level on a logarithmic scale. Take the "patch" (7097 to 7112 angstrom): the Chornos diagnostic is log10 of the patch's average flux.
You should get 0.726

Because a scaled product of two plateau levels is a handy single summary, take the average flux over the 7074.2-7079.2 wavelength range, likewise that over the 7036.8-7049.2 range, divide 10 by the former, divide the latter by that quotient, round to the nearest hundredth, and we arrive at 3.09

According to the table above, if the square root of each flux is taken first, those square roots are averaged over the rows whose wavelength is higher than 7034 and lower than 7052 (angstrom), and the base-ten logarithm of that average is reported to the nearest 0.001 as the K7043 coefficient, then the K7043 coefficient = 0.376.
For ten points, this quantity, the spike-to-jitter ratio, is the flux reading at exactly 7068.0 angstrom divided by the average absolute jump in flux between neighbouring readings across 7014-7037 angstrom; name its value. 27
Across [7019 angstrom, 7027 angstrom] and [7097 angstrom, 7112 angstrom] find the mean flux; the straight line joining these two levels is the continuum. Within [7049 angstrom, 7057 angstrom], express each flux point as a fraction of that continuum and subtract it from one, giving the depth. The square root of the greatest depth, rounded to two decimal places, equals 0.11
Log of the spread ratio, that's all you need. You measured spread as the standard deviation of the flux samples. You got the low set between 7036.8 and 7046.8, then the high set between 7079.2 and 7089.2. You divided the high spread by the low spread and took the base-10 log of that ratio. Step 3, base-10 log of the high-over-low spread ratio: -0.22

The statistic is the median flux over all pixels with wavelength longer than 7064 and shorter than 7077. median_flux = 5.51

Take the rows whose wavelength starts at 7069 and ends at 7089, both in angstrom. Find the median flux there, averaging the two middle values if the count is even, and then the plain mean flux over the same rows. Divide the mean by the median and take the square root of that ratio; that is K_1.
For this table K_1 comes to 0.99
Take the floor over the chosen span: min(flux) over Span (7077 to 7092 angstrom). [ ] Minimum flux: 5.14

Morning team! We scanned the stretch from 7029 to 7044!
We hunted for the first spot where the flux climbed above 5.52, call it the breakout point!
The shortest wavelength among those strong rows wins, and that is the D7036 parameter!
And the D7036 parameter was 7033.0 angstrom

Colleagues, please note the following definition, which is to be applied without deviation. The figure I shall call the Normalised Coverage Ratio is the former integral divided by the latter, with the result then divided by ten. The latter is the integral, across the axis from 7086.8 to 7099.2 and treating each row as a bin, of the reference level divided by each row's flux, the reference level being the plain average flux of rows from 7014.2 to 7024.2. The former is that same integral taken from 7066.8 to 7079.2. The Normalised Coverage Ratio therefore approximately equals 0.092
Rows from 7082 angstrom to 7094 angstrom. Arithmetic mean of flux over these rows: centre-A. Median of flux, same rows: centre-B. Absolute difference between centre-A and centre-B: 0.012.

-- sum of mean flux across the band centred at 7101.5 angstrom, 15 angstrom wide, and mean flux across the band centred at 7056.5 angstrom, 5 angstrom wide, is 10.73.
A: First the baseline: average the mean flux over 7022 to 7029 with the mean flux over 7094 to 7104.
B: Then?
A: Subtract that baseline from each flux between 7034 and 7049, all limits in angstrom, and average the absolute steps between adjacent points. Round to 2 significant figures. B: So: 0.51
